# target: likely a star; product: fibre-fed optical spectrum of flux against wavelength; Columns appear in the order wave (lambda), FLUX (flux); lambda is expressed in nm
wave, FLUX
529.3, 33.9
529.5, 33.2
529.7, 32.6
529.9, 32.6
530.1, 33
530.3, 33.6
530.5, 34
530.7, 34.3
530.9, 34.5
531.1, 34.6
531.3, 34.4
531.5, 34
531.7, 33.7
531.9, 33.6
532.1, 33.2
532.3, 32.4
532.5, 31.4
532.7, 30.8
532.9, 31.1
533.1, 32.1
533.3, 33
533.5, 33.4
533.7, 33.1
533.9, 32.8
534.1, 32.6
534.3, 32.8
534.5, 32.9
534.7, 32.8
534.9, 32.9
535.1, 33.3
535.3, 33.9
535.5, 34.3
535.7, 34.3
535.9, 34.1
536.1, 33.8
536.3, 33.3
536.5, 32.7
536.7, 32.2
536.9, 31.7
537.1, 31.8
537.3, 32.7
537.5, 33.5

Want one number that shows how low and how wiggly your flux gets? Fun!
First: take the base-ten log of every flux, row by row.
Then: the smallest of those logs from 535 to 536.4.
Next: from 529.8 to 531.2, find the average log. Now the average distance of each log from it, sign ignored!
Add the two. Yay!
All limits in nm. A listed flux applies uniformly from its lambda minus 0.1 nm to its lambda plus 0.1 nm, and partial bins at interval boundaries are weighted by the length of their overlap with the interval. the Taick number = 1.53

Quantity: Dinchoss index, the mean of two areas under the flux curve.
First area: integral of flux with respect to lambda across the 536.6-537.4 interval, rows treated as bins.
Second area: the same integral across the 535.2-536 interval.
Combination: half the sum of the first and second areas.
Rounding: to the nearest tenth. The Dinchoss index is 26.5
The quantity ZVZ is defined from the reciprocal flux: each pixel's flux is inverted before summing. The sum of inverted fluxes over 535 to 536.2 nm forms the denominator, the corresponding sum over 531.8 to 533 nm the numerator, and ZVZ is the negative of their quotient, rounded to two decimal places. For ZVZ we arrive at -1.06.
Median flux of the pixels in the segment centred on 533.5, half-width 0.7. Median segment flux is 32.8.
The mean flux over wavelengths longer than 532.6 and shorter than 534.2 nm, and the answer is 32.4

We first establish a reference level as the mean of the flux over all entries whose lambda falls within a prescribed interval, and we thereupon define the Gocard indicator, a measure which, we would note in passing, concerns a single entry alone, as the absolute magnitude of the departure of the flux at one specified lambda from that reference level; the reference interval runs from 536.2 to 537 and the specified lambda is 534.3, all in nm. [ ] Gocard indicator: 0.3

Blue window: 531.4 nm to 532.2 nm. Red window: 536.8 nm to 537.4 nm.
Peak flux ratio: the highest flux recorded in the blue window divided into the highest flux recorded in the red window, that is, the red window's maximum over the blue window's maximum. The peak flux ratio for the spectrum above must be 0.96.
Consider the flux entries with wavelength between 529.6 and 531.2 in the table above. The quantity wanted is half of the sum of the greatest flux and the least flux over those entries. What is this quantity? 33.6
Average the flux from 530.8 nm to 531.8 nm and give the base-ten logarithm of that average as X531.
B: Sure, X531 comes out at 1.53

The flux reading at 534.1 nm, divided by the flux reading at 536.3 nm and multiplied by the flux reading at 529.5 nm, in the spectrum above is 32.5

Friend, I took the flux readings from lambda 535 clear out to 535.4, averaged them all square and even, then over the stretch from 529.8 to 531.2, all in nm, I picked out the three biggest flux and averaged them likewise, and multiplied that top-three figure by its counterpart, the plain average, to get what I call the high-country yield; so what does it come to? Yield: 1158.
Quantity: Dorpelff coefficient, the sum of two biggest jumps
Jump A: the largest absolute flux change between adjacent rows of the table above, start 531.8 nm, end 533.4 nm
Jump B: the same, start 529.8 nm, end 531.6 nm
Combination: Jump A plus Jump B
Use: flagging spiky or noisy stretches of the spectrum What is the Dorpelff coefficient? 1.6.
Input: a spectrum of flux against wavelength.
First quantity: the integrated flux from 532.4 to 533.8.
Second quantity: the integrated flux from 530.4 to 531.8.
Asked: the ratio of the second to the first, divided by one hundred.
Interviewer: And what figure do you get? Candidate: 0.0106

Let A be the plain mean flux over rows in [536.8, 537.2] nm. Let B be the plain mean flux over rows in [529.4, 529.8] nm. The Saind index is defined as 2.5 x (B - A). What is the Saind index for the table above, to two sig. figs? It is 2.9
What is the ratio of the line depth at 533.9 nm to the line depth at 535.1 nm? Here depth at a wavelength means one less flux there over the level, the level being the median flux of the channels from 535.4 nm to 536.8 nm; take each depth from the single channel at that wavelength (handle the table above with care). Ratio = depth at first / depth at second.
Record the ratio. 2.0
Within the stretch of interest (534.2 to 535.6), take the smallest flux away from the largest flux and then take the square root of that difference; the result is 1.2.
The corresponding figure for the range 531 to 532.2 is 1.2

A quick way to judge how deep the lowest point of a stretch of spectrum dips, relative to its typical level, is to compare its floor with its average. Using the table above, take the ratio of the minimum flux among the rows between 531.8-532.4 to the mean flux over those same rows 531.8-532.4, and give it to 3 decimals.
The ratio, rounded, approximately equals 0.980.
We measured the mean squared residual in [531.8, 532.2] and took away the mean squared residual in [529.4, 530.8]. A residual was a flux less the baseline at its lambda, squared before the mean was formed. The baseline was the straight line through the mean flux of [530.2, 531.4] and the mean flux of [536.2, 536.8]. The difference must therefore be -1.4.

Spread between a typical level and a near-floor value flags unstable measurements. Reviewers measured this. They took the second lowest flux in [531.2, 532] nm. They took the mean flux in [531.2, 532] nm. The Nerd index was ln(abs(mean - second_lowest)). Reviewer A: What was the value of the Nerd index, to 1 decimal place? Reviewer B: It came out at -1.5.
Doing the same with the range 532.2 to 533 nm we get -1.1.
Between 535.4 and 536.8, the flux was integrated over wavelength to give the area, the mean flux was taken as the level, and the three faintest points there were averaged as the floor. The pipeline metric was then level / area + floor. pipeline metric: 33.4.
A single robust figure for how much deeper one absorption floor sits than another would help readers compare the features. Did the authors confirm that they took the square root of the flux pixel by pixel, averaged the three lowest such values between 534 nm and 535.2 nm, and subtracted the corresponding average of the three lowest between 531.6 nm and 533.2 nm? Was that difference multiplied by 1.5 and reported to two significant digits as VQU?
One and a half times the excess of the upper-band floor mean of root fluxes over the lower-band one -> 0.22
